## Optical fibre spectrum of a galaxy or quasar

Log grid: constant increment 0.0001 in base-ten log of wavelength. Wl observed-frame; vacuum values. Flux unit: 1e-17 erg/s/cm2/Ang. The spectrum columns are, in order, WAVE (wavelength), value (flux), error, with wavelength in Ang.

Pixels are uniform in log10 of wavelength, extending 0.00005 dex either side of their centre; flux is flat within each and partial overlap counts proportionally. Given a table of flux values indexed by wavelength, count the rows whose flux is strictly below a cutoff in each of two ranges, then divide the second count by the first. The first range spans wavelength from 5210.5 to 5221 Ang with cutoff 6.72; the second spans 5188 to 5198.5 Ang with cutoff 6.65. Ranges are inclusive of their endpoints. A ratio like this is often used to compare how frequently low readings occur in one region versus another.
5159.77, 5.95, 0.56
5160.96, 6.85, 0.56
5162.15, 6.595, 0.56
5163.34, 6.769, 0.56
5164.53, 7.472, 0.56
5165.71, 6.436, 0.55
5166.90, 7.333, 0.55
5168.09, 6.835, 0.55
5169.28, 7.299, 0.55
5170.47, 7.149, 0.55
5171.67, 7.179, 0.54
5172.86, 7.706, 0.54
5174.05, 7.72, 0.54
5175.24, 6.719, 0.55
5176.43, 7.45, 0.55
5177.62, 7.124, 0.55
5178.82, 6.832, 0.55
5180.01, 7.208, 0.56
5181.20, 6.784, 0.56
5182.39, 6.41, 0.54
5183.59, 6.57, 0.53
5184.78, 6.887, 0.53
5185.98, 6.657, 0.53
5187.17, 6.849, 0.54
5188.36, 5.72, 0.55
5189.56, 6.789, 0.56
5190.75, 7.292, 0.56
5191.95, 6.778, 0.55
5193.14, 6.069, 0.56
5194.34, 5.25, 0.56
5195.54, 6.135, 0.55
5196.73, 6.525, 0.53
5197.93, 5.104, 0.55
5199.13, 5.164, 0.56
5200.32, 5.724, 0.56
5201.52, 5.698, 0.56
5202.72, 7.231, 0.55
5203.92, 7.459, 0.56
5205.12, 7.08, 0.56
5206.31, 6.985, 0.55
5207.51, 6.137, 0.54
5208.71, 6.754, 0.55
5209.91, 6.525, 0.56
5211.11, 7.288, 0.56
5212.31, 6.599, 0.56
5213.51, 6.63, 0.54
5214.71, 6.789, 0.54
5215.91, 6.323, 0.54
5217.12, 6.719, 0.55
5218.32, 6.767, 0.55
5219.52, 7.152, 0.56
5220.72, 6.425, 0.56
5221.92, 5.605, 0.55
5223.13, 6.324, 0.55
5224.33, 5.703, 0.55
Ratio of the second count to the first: 1.2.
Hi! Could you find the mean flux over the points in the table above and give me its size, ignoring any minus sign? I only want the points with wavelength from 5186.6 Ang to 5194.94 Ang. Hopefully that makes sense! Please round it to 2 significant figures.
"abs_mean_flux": 6.4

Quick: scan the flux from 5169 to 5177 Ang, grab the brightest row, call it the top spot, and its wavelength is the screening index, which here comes 5174.05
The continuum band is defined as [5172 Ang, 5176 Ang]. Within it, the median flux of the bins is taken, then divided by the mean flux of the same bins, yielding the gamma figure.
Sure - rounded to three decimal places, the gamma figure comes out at 1.044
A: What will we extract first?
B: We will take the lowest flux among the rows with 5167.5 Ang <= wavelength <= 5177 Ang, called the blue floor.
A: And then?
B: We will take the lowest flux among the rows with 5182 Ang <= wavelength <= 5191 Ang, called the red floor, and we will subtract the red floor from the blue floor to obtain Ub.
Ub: 1.0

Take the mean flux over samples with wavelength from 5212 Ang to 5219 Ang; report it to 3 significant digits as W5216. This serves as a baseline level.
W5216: 6.64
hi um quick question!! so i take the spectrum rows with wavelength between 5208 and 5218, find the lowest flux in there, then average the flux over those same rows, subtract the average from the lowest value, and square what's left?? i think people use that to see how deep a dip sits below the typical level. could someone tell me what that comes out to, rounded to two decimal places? 0.14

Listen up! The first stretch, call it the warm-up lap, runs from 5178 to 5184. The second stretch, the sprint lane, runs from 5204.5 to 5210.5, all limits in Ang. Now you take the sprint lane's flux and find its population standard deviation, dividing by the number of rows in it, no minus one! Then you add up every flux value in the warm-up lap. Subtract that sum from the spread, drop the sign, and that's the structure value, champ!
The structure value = 33.5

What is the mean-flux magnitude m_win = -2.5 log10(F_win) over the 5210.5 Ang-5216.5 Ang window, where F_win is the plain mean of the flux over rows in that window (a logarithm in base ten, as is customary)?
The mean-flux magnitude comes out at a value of -2.07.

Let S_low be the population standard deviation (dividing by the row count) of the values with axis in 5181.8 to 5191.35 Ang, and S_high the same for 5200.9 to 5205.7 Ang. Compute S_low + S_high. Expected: 1.1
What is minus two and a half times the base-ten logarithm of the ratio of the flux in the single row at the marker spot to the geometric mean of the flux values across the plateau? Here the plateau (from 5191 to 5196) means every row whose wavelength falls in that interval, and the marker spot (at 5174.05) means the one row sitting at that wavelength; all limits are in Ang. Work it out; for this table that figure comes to -0.27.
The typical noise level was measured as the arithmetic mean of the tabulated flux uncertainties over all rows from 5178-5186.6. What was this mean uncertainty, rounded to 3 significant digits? 0.543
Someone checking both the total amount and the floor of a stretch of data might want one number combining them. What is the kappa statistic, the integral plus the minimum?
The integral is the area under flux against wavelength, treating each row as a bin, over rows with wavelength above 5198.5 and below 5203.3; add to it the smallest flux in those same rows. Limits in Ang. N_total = 33.7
